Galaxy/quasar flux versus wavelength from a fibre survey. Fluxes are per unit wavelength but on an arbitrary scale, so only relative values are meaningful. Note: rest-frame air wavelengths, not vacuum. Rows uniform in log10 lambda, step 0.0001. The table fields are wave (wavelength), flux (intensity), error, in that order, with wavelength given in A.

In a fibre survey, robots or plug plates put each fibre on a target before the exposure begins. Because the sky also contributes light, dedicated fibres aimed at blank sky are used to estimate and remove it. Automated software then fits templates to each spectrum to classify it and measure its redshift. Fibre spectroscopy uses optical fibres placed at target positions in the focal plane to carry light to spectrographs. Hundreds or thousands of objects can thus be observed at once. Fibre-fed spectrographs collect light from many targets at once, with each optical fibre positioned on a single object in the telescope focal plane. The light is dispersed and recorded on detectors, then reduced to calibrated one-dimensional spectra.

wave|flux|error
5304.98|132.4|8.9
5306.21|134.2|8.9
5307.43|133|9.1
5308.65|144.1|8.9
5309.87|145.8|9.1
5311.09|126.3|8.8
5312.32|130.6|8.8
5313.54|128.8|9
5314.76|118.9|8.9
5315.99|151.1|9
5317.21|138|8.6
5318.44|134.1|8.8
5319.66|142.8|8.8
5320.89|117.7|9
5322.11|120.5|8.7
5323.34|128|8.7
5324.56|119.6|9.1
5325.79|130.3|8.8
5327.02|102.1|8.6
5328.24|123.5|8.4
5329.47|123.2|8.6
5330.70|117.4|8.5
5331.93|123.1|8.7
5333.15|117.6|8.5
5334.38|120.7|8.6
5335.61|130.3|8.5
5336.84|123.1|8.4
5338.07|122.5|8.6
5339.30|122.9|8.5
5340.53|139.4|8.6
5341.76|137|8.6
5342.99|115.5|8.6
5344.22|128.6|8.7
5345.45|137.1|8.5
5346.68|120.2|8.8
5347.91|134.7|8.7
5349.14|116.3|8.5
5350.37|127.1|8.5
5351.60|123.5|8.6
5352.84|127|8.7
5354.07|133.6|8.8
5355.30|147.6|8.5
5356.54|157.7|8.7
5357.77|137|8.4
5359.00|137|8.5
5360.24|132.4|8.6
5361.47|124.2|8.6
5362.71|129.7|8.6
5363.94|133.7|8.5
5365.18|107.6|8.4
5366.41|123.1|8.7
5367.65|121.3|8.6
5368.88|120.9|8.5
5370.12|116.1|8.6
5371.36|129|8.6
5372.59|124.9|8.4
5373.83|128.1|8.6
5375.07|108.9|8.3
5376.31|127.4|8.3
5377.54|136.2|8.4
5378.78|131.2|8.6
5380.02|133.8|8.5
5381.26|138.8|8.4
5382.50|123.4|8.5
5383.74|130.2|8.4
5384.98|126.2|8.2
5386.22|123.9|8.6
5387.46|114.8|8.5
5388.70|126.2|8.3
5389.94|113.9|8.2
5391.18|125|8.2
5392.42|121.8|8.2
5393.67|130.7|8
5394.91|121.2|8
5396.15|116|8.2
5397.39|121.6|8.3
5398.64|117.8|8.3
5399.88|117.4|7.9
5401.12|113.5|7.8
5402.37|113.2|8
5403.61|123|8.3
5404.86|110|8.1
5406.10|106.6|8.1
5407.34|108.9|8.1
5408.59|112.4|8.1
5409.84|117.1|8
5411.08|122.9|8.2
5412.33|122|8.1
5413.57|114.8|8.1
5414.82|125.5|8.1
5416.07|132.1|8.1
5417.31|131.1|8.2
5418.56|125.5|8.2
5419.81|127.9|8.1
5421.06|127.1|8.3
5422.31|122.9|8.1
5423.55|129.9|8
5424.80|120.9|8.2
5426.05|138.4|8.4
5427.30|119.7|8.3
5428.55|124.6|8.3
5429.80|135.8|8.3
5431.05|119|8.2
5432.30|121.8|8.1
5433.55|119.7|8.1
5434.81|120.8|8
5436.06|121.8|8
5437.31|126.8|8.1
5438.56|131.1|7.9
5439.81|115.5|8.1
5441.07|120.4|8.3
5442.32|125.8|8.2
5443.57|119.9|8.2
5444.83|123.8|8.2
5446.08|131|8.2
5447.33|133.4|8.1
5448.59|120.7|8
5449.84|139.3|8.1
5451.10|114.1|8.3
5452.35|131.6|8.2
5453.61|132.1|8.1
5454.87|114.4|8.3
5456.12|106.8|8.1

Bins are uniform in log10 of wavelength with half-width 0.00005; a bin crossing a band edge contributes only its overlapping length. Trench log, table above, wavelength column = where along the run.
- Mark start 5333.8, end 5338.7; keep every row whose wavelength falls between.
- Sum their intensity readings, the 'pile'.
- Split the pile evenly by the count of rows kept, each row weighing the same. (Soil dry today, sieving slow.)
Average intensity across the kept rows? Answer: 124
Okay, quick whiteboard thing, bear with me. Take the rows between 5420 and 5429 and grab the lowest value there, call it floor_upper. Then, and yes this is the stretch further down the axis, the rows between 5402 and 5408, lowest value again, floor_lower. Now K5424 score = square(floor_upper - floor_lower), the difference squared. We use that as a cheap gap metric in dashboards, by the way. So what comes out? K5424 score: 172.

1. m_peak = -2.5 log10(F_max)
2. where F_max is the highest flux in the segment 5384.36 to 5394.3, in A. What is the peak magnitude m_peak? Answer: -5.29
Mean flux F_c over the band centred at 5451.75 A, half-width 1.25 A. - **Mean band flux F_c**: 123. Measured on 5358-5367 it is 127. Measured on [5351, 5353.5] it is 125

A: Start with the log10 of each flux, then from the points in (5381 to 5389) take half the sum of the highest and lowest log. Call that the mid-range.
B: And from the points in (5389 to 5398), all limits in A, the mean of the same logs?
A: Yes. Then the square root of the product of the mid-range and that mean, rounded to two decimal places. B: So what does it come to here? 2.09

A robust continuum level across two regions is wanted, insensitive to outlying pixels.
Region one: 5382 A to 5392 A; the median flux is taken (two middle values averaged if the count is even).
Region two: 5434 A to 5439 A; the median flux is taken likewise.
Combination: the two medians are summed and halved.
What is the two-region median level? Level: 124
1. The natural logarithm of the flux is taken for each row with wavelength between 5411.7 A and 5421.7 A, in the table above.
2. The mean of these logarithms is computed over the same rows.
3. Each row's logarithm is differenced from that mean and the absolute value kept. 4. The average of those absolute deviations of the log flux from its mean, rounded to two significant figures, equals 0.030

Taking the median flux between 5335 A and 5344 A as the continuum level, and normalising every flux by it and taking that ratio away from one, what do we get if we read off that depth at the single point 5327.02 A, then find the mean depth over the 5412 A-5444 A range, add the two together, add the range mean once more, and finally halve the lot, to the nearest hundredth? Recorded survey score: 0.07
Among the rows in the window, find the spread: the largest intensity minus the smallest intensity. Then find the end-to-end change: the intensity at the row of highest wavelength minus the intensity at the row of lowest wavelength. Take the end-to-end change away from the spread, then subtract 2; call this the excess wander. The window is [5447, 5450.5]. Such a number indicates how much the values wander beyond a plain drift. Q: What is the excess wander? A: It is 11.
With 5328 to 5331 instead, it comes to 10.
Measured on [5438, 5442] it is 24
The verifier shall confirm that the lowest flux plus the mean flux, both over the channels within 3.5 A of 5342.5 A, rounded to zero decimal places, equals 246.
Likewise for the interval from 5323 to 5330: 223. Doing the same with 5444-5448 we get 253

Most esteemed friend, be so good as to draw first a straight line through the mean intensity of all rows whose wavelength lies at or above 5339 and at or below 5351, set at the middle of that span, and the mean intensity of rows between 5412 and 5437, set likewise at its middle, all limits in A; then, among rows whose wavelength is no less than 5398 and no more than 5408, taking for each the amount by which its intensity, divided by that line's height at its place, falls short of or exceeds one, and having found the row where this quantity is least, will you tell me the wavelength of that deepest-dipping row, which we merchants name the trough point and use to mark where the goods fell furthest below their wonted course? 5406.10 A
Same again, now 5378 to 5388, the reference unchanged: 5387.46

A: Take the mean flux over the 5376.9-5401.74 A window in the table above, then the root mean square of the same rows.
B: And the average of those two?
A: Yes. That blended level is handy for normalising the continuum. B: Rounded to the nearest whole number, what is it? 124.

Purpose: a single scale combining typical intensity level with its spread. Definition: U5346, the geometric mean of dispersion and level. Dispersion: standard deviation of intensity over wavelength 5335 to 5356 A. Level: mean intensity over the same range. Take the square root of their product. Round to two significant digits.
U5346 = 33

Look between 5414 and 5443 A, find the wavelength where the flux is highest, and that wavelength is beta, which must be 5426.05 A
